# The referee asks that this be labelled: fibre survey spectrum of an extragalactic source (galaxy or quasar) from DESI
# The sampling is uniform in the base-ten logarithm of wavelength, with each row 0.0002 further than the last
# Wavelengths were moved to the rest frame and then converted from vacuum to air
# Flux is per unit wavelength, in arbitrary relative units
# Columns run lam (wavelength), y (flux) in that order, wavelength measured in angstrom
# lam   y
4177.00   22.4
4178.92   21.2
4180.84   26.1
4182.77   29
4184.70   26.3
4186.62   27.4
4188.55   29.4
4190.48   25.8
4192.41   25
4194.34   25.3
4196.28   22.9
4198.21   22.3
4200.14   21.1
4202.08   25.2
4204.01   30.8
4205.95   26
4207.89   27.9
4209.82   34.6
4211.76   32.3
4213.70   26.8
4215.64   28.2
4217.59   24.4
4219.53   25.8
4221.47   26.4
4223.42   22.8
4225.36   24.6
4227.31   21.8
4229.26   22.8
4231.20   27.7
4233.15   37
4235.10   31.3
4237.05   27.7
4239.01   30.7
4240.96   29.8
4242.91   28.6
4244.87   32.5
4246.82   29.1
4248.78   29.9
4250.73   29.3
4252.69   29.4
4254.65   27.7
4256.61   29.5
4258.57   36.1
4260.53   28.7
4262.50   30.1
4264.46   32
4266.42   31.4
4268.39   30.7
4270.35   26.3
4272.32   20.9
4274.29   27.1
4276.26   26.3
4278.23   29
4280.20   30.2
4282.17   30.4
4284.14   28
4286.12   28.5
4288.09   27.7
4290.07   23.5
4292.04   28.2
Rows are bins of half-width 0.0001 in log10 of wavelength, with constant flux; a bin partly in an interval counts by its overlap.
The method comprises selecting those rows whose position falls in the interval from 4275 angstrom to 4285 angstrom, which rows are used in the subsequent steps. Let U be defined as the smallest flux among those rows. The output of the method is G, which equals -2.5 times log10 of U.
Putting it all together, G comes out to -3.55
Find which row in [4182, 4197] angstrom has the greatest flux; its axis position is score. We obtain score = 4188.55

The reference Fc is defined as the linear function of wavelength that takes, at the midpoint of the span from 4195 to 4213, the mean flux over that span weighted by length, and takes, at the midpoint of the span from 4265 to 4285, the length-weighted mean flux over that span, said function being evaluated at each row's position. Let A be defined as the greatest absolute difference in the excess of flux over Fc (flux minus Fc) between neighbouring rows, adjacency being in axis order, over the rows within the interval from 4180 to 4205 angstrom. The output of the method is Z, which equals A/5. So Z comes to 1.1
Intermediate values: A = 5.6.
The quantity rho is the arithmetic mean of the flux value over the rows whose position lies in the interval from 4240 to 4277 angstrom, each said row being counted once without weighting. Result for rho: 29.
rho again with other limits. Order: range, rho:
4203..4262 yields 29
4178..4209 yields 26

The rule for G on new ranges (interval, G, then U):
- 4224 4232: -3.35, 21.8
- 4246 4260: -3.61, 27.7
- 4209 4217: -3.57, 26.8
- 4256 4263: -3.64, 28.7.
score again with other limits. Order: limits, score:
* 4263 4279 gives 4264.46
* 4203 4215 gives 4209.82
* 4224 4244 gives 4233.15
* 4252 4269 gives 4258.57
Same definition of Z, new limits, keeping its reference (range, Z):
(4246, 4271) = 1.5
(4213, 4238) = 1.9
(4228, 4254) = 1.9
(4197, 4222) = 1.3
